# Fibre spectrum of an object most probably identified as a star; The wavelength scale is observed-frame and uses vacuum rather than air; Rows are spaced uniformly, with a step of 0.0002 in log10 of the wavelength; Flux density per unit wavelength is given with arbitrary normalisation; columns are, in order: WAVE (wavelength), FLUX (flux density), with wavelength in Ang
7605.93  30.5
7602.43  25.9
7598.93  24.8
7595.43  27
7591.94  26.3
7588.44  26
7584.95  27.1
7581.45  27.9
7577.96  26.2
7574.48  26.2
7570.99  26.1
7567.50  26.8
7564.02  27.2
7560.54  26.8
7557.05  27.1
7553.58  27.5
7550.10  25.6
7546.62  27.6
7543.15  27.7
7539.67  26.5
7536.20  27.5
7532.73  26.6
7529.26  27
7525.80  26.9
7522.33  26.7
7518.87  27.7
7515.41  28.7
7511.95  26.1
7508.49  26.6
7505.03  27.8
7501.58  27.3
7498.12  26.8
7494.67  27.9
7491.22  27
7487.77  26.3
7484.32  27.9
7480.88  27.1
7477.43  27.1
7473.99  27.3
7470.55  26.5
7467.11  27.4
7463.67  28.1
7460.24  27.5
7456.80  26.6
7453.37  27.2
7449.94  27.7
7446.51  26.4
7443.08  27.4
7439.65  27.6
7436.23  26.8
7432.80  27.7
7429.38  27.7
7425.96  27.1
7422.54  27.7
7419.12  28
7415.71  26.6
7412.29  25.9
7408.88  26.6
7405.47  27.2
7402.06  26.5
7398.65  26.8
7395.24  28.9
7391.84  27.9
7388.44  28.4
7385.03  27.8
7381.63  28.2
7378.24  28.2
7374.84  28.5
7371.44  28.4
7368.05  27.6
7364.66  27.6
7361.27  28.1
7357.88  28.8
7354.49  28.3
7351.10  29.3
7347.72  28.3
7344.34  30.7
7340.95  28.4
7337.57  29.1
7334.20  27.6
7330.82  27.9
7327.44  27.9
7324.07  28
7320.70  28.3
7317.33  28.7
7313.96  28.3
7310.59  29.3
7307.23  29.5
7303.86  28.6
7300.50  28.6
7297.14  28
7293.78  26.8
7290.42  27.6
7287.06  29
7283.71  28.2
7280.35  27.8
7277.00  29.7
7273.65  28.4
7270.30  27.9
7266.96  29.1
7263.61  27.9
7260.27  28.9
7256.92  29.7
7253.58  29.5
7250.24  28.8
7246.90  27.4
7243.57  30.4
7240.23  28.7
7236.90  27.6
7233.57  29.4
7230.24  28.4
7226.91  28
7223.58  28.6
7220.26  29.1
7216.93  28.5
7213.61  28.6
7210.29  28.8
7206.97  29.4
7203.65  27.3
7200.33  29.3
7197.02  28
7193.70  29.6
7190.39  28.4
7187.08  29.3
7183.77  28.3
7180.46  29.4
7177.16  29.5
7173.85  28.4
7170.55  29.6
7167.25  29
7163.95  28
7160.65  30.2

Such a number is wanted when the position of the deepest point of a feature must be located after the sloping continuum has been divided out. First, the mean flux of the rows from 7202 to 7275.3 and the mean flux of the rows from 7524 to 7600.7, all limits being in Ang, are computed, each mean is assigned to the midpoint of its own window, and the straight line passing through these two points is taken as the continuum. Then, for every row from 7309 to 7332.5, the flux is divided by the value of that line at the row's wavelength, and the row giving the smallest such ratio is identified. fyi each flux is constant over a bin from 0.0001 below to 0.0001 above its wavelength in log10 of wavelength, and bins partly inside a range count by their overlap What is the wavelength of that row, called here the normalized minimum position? 7327.44 Ang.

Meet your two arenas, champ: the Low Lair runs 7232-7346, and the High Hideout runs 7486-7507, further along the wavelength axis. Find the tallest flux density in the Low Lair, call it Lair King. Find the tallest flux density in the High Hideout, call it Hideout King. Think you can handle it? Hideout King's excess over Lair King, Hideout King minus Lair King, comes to -2.8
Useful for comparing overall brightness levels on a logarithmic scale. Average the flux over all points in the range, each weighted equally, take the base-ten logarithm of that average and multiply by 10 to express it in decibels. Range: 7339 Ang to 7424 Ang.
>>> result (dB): 14.5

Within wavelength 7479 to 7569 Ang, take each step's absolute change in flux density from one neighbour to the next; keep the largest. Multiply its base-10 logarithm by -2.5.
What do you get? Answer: -1.04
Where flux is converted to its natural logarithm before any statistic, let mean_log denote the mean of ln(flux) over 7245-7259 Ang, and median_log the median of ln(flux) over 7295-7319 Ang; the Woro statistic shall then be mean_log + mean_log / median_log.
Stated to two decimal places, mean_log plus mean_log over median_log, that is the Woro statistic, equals 4.36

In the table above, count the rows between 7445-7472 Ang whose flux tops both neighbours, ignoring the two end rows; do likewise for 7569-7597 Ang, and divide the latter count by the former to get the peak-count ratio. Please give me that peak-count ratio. 0.50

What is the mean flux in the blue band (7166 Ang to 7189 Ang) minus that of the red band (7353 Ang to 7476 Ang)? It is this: 1.5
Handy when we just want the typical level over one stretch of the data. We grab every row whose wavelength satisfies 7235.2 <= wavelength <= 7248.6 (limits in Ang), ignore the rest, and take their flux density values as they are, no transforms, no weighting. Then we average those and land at 28.5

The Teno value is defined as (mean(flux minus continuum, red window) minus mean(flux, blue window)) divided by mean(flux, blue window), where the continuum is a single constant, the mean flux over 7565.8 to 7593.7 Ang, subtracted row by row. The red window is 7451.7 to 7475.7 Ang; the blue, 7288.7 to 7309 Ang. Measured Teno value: -0.977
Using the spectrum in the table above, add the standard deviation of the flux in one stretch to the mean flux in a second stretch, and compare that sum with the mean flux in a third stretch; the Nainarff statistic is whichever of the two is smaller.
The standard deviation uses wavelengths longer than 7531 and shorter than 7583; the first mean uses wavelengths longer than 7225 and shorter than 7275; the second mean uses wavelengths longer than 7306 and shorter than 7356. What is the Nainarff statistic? 28.6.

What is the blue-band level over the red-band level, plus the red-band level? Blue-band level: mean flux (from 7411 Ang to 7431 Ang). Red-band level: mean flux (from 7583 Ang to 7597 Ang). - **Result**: 27.6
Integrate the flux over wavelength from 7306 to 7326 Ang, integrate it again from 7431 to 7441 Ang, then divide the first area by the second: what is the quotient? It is 2.1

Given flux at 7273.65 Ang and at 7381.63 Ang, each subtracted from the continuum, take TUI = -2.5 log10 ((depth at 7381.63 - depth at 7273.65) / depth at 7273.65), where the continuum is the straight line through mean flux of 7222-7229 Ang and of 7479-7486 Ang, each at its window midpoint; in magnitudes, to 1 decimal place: 0.7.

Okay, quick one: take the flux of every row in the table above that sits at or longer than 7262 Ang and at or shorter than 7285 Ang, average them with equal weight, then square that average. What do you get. 808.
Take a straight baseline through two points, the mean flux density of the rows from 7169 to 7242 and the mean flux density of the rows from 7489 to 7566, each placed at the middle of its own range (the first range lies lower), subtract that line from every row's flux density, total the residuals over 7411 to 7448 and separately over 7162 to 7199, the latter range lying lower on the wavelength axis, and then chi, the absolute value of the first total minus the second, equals 5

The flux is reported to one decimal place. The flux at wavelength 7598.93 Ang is 24.8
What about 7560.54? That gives 26.8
